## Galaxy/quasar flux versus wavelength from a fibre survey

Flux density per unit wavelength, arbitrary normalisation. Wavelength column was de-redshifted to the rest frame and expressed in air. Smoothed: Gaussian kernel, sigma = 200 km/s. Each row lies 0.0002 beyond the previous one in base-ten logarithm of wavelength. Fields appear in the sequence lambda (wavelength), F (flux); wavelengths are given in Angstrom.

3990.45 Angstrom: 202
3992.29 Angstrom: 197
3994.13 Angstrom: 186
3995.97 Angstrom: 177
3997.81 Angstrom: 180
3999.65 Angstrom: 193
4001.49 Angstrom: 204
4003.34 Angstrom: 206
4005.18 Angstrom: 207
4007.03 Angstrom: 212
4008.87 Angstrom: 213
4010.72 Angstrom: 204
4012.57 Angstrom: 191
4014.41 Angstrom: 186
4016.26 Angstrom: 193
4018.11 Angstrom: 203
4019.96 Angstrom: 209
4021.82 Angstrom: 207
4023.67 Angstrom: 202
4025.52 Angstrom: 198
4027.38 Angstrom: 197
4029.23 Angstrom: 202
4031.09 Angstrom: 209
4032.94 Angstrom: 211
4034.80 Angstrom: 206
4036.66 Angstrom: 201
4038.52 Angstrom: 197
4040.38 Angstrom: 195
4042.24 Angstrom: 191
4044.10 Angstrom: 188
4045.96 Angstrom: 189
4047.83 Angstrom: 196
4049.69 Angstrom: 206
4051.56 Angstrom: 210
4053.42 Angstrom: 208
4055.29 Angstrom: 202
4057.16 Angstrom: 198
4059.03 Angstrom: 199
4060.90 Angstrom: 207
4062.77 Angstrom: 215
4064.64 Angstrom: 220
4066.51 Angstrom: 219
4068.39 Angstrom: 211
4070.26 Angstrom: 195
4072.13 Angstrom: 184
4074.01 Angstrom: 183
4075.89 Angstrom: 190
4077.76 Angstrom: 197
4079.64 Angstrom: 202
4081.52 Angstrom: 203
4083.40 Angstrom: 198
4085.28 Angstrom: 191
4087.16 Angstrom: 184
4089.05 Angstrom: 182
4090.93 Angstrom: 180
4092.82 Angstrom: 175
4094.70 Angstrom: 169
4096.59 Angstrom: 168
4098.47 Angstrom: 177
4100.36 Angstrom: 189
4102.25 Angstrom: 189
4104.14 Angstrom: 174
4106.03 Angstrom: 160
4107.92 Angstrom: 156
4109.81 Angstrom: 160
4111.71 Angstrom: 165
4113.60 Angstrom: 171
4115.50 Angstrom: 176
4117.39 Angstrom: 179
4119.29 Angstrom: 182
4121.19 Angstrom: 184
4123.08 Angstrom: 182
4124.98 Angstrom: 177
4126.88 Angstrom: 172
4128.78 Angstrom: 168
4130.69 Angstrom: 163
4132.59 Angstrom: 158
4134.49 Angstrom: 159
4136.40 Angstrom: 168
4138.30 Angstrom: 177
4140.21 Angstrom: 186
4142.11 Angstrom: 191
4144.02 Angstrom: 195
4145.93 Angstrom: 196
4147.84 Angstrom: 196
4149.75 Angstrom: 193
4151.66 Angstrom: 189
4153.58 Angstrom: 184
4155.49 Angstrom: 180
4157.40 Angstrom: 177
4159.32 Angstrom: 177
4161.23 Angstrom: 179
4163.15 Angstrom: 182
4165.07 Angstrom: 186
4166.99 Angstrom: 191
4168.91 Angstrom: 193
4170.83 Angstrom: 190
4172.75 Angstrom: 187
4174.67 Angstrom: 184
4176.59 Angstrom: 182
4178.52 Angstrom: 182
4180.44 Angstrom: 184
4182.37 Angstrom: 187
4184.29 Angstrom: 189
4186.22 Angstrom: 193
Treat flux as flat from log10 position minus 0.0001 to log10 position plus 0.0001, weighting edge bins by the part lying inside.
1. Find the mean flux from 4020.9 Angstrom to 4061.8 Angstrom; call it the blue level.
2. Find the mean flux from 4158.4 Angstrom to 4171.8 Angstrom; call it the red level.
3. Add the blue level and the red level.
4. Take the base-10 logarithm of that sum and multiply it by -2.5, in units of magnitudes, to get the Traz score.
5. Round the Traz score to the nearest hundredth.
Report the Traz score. -6.47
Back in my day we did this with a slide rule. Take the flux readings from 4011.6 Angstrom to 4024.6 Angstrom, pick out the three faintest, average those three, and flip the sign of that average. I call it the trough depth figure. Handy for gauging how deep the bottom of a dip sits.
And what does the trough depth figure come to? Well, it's -190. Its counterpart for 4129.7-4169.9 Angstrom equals -160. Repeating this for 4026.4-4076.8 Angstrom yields -185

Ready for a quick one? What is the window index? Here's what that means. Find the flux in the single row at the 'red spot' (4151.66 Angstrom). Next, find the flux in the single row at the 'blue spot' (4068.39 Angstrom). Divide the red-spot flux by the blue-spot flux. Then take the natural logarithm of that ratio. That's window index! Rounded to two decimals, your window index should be -0.11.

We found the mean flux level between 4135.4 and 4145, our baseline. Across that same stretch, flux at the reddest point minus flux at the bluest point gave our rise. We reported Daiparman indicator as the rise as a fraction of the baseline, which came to 0.15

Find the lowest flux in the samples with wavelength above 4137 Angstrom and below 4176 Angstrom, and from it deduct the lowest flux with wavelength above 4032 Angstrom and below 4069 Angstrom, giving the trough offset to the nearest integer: -11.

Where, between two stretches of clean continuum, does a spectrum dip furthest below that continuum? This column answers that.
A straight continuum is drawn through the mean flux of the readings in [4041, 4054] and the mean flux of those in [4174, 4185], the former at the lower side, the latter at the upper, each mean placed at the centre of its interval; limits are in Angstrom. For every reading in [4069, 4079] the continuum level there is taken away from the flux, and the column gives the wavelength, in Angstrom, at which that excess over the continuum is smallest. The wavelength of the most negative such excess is 4074.01 Angstrom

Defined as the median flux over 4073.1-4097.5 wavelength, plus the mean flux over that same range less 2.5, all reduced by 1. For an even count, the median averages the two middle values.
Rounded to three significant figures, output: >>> 367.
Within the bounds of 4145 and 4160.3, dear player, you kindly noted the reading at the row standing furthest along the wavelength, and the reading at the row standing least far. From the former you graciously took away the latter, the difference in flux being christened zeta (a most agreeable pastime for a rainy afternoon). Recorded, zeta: -19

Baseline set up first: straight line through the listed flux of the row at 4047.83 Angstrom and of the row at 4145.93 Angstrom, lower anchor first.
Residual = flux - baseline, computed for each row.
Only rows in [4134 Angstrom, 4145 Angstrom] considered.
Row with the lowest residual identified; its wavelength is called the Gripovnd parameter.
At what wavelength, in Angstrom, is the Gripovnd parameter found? 4134.49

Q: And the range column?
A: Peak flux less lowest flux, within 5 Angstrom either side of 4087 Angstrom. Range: 18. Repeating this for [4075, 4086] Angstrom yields 13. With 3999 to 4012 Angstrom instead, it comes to 20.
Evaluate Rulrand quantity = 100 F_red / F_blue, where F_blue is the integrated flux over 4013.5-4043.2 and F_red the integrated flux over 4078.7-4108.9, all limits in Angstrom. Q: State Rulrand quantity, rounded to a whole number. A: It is 92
